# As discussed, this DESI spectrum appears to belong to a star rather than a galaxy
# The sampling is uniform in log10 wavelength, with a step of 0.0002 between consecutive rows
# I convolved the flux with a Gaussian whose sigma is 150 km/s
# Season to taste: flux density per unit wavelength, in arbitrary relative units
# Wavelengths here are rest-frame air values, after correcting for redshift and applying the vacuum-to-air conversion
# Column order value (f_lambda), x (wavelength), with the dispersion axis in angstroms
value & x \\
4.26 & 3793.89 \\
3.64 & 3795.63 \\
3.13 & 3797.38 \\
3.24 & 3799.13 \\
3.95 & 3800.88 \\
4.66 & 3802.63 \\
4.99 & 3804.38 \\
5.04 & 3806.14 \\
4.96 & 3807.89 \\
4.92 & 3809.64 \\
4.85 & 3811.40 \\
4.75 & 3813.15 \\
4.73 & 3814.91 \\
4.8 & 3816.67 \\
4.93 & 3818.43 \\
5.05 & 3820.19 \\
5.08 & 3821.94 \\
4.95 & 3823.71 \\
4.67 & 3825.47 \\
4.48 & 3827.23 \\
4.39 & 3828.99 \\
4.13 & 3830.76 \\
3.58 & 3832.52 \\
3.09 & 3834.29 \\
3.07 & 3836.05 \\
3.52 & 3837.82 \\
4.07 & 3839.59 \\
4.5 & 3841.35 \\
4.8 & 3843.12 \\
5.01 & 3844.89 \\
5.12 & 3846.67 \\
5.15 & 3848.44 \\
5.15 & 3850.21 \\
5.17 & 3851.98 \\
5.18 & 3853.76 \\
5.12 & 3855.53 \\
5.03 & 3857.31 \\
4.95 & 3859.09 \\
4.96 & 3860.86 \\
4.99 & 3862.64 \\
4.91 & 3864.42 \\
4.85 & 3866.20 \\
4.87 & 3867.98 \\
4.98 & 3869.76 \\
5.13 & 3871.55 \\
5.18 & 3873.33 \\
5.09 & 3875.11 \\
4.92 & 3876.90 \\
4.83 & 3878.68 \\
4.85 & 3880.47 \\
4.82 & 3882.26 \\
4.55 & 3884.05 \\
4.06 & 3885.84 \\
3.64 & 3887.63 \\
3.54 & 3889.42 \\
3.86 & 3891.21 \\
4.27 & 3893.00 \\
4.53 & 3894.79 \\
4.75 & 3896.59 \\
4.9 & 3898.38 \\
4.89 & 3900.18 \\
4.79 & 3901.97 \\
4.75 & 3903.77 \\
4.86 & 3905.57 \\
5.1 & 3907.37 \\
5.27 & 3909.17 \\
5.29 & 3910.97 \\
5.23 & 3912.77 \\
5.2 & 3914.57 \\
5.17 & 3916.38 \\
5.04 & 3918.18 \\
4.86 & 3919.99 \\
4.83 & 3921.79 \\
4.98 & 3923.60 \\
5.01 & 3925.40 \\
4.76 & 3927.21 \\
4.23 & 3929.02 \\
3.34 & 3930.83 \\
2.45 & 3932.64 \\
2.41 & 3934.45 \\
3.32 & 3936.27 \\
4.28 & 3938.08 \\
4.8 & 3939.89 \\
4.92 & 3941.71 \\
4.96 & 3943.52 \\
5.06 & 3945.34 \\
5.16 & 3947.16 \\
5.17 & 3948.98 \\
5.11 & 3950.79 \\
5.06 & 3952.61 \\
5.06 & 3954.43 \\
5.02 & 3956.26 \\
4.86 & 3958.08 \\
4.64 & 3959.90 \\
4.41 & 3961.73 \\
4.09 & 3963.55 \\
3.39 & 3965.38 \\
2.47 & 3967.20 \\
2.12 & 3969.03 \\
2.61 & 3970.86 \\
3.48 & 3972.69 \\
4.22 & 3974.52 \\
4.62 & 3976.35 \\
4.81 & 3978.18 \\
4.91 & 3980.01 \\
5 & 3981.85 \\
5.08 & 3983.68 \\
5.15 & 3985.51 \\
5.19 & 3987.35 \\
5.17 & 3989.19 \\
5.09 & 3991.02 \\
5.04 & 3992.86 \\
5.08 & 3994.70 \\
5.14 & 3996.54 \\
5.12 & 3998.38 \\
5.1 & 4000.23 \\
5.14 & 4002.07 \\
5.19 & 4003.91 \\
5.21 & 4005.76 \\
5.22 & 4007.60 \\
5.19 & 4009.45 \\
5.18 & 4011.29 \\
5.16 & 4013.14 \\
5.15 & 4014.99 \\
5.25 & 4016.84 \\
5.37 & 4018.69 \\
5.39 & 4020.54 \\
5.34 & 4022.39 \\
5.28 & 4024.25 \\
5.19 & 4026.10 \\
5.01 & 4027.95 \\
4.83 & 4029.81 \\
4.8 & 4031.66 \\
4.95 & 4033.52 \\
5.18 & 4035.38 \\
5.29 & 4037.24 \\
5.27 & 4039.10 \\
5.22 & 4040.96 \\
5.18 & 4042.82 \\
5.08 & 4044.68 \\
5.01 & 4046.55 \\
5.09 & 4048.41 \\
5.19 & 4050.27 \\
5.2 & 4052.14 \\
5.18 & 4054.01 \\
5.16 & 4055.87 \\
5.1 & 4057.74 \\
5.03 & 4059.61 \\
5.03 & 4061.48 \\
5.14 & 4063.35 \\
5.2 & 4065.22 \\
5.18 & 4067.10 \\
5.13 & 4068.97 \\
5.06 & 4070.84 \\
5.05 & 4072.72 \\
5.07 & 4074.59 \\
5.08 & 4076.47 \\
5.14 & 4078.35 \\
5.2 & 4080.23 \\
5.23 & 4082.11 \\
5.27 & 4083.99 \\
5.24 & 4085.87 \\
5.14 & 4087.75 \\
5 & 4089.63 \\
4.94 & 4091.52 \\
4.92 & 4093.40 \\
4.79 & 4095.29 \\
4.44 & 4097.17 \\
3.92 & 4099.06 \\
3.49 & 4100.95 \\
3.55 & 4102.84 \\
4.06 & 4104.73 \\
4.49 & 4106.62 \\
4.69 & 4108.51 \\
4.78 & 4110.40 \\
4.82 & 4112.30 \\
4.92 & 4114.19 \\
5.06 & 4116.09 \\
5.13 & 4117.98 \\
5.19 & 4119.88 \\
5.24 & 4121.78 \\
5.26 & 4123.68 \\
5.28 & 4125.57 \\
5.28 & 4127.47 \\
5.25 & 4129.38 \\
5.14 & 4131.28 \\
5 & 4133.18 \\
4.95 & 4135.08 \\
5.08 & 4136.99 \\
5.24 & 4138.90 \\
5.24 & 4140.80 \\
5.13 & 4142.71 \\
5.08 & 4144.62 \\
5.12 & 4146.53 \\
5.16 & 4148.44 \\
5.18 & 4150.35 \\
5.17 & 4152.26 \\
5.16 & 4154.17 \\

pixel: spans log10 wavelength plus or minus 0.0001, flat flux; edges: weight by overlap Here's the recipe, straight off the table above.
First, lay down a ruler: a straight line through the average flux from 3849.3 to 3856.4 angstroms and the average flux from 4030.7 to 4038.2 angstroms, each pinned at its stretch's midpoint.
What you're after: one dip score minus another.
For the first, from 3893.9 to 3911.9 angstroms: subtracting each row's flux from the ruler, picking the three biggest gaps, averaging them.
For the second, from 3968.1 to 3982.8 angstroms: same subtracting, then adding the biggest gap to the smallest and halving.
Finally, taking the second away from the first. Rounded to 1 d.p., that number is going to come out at -1.1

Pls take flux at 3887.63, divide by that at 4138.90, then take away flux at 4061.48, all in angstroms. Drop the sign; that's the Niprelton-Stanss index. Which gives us 4.3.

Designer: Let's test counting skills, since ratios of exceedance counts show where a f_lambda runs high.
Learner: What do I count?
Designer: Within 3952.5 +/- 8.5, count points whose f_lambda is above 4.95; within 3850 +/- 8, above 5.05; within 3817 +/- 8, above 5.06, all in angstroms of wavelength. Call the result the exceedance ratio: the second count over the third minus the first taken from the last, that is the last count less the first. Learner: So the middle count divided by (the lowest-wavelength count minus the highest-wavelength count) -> -1.0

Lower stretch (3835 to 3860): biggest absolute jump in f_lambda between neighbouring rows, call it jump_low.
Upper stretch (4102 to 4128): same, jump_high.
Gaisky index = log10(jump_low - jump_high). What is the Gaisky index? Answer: -1.4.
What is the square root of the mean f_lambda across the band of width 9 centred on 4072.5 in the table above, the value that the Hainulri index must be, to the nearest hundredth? 2.25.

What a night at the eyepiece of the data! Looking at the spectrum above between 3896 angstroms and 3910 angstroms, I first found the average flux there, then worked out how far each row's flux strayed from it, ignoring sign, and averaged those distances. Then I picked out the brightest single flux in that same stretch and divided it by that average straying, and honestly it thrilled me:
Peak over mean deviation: 39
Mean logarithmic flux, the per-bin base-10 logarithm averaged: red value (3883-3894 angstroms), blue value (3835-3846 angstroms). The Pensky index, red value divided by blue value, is 0.98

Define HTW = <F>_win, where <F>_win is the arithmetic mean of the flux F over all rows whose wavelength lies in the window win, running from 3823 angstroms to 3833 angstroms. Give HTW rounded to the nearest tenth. 4.4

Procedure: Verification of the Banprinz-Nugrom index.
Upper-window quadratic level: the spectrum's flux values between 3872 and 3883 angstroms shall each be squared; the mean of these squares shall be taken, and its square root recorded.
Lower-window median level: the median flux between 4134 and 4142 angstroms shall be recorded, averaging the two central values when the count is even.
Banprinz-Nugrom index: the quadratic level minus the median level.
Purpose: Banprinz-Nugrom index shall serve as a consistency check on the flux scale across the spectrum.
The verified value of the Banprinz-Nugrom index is -0.21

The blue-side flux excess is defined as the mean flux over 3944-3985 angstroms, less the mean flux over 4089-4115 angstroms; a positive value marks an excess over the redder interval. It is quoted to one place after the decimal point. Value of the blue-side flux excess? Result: -0.1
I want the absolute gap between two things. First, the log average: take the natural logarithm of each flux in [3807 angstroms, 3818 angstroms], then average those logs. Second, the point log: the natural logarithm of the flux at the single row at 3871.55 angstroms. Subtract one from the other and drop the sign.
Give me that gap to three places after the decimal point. 0.059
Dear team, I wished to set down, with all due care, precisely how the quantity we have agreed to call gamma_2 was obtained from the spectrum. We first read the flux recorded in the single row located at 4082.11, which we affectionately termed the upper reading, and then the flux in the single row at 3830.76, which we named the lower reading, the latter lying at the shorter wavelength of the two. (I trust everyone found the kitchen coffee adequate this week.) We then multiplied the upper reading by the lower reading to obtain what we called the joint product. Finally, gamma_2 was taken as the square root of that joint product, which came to 4.6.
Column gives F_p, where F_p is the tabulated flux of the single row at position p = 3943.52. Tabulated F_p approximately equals 4.96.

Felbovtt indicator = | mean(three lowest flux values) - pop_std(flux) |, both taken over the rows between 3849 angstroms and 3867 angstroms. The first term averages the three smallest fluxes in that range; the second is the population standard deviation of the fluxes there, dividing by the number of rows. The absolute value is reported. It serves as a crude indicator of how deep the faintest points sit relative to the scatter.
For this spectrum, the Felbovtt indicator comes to 4.8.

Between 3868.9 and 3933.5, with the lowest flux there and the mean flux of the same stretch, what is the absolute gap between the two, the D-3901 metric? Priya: 2.2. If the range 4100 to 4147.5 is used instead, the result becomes 1.4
